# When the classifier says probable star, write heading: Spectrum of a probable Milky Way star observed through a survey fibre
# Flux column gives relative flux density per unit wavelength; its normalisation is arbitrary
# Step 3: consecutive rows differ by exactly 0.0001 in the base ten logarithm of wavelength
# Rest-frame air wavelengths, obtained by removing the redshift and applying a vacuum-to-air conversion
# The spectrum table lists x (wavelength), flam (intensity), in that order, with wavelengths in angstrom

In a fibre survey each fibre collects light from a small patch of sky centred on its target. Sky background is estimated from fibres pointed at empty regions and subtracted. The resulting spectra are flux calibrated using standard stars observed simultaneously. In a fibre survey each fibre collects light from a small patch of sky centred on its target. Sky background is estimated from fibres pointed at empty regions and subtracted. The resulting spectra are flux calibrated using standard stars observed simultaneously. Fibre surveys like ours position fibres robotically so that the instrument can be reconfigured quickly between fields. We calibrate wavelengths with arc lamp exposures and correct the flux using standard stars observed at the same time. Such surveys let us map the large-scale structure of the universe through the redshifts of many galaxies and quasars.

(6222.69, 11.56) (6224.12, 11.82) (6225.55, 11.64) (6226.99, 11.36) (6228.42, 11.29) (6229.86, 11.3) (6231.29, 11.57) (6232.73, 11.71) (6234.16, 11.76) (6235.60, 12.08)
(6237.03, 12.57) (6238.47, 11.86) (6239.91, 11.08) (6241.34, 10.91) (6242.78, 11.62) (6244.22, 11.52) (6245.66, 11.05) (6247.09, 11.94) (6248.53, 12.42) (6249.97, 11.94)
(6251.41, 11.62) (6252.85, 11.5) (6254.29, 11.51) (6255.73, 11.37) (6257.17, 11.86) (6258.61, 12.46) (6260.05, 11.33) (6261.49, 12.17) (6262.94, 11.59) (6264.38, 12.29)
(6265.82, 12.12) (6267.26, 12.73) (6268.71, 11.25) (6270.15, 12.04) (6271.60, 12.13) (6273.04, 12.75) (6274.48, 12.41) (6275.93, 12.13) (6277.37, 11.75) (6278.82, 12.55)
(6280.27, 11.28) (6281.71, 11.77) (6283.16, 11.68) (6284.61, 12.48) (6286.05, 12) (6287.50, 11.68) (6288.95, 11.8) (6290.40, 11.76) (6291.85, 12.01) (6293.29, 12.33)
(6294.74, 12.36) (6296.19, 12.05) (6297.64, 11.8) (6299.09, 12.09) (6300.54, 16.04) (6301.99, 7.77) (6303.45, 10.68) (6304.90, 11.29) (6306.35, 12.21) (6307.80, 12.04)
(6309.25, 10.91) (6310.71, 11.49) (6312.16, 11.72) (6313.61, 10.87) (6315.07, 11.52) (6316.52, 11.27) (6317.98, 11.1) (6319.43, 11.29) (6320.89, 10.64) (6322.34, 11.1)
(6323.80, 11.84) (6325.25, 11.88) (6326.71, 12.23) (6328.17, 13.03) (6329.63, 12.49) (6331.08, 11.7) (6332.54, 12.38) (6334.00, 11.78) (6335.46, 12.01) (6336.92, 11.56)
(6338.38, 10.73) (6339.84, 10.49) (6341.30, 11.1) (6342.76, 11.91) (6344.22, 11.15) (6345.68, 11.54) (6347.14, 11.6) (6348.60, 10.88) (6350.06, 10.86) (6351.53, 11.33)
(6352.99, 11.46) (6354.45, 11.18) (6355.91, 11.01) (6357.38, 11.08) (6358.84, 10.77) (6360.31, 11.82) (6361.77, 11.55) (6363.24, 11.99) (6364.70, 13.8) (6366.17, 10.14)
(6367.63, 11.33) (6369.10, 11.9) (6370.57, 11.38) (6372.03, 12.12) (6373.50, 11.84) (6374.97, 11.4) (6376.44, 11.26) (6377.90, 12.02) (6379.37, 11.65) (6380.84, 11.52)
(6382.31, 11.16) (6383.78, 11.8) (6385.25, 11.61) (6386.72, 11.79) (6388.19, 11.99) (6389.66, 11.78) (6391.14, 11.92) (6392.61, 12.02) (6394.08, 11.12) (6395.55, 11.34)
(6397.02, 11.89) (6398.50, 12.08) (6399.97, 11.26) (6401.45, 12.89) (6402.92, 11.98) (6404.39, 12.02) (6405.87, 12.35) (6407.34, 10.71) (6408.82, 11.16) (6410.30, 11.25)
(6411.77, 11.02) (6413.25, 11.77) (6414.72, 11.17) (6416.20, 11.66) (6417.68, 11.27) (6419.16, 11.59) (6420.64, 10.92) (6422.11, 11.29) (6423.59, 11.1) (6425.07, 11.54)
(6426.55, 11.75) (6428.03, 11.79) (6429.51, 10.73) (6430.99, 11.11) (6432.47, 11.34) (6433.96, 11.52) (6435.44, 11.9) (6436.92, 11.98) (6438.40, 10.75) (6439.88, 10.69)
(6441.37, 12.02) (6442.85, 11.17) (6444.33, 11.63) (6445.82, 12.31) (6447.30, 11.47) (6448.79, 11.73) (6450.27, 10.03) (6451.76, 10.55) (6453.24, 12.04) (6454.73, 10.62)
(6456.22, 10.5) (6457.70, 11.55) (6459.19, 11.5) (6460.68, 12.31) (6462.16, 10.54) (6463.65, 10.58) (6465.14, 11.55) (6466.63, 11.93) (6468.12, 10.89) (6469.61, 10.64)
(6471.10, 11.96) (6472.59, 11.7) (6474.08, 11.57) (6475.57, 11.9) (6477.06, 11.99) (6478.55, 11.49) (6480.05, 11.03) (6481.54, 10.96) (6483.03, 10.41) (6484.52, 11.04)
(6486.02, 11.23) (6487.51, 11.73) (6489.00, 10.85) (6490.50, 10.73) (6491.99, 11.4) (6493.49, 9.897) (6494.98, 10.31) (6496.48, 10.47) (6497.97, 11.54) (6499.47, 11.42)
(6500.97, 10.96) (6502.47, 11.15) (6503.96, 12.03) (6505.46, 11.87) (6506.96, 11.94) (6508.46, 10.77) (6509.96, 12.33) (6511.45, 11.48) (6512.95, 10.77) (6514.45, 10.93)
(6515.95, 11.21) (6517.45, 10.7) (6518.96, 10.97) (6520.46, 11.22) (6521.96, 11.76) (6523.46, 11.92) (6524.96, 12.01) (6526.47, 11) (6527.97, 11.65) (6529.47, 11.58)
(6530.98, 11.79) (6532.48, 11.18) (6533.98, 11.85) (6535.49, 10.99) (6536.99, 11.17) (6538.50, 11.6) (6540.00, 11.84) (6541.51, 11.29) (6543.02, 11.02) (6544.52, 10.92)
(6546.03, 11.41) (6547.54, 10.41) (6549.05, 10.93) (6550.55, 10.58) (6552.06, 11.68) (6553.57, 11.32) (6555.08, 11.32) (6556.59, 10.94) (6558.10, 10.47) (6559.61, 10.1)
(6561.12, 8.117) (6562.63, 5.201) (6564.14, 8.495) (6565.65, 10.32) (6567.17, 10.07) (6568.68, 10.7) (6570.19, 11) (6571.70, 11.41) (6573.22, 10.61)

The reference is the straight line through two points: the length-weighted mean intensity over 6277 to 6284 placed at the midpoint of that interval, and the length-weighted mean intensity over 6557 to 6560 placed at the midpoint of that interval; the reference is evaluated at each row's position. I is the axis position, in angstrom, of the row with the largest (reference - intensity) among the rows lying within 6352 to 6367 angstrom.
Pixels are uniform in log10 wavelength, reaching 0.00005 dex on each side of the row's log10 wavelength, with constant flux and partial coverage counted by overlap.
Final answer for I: 6366.17 angstrom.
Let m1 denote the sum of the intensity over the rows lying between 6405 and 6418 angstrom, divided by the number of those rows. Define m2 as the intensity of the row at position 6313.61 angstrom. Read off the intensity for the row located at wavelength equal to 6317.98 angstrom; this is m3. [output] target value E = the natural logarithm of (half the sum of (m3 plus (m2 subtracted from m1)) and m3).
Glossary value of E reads 2.43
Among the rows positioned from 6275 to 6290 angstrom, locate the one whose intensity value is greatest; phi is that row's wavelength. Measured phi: 6278.82 angstrom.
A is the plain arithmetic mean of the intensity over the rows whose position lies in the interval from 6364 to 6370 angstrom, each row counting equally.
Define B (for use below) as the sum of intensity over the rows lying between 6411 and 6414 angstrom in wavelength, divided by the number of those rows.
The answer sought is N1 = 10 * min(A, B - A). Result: -4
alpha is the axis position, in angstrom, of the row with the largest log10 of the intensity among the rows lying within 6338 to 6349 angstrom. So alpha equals 6342.76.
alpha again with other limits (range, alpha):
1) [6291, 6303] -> 6300.54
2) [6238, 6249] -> 6248.53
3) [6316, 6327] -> 6326.71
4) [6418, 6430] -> 6428.03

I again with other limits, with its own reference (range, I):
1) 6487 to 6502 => 6493.49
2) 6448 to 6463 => 6450.27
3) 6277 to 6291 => 6280.27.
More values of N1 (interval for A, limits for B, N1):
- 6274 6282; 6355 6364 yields -6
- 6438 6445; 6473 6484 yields 1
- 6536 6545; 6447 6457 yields -3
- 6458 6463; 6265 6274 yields 7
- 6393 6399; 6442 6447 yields 1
